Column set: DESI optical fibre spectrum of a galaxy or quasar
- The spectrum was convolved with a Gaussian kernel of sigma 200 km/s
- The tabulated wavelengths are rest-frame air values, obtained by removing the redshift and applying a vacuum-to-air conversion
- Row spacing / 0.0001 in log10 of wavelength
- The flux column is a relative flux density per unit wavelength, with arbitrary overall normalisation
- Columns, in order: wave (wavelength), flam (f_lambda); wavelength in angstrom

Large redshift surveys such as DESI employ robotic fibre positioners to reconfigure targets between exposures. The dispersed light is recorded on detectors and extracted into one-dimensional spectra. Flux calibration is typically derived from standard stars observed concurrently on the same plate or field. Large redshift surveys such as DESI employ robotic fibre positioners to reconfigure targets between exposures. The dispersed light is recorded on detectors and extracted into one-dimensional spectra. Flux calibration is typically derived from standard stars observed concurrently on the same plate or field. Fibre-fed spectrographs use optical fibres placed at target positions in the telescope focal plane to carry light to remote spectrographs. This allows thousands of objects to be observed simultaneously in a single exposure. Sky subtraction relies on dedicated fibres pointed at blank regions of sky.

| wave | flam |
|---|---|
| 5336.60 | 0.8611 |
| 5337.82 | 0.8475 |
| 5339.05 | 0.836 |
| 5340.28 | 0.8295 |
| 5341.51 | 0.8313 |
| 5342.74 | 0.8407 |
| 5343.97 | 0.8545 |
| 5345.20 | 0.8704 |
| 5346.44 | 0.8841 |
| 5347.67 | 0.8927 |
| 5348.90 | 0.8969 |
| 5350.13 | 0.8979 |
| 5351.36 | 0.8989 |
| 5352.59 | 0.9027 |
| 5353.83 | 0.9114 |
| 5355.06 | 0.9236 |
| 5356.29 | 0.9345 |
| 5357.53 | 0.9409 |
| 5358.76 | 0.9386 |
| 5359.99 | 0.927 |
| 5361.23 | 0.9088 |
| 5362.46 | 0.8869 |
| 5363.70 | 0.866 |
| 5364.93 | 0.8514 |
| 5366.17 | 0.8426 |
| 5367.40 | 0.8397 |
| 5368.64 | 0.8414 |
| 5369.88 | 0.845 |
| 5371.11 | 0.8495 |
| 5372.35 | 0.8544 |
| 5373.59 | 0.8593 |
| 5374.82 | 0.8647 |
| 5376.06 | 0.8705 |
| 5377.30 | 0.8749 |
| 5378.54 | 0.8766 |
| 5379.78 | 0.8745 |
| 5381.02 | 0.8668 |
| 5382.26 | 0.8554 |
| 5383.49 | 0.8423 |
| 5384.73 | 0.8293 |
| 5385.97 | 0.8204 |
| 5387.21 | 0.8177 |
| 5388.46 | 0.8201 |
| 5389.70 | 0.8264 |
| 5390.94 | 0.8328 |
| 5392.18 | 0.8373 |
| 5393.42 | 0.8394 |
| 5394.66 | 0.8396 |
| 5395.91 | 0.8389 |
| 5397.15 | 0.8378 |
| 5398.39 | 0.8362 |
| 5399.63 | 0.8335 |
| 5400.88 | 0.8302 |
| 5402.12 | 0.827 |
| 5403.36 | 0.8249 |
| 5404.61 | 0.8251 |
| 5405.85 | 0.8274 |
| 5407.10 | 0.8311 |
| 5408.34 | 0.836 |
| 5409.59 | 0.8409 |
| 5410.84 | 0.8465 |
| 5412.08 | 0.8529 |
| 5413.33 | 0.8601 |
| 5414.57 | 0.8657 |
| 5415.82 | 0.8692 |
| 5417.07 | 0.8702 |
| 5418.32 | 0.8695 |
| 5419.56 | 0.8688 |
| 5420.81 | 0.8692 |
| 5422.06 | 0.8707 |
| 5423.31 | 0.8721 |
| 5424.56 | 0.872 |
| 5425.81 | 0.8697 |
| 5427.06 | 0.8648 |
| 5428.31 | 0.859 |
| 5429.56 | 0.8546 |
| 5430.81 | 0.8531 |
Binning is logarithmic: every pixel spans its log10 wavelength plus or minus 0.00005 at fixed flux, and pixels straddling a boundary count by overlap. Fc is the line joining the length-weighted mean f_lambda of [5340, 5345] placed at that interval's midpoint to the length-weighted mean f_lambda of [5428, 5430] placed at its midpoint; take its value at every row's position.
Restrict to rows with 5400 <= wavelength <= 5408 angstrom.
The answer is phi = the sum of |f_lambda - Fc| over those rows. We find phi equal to 0.15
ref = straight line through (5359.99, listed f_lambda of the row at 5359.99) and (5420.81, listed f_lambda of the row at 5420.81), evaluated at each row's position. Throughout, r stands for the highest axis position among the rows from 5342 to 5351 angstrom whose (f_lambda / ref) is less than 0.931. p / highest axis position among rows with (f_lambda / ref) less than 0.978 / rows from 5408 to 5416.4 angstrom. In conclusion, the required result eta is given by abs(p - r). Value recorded 66.9 angstrom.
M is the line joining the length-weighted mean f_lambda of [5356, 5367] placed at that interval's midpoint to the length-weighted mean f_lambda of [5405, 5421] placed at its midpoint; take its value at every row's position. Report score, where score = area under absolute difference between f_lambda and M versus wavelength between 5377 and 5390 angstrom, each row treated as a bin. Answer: 0.432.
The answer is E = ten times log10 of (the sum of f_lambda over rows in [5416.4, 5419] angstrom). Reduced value 2.40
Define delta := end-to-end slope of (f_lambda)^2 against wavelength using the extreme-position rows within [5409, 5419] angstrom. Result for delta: 0.006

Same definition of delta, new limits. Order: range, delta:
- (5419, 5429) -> -0.002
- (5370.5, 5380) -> 0.005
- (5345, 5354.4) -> 0.008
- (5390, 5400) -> 0.000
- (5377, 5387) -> -0.011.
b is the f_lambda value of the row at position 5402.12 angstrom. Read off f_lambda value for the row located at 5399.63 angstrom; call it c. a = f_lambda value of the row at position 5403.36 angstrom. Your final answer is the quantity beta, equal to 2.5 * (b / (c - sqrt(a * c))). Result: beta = 480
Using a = 0.8249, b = 0.827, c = 0.8335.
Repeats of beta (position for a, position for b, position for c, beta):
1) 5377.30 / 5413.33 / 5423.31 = -1537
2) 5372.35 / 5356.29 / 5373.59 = 952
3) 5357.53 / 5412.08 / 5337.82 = -47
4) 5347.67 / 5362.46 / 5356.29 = 105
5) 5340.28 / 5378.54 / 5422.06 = 105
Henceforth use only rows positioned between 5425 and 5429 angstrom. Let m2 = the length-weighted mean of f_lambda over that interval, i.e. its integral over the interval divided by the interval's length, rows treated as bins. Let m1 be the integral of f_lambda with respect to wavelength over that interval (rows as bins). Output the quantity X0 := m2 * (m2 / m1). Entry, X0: 0.22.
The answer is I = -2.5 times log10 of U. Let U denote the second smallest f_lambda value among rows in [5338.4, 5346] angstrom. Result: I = 0.20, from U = 0.8313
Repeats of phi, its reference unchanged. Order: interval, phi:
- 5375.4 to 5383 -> 0.13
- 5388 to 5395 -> 0.11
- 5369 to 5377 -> 0.06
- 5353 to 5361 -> 0.51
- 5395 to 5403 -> 0.11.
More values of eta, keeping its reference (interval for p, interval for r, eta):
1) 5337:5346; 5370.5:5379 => 25.9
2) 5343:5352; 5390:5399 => 39.6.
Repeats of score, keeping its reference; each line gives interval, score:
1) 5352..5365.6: 0.328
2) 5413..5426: 0.270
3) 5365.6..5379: 0.432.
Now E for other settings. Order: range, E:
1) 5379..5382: 2.41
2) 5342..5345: 2.29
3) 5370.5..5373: 2.31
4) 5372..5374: 2.34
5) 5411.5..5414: 2.34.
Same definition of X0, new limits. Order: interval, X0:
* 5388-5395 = 0.12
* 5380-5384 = 0.21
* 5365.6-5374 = 0.10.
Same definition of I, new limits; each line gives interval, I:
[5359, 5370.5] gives 0.19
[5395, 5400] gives 0.19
